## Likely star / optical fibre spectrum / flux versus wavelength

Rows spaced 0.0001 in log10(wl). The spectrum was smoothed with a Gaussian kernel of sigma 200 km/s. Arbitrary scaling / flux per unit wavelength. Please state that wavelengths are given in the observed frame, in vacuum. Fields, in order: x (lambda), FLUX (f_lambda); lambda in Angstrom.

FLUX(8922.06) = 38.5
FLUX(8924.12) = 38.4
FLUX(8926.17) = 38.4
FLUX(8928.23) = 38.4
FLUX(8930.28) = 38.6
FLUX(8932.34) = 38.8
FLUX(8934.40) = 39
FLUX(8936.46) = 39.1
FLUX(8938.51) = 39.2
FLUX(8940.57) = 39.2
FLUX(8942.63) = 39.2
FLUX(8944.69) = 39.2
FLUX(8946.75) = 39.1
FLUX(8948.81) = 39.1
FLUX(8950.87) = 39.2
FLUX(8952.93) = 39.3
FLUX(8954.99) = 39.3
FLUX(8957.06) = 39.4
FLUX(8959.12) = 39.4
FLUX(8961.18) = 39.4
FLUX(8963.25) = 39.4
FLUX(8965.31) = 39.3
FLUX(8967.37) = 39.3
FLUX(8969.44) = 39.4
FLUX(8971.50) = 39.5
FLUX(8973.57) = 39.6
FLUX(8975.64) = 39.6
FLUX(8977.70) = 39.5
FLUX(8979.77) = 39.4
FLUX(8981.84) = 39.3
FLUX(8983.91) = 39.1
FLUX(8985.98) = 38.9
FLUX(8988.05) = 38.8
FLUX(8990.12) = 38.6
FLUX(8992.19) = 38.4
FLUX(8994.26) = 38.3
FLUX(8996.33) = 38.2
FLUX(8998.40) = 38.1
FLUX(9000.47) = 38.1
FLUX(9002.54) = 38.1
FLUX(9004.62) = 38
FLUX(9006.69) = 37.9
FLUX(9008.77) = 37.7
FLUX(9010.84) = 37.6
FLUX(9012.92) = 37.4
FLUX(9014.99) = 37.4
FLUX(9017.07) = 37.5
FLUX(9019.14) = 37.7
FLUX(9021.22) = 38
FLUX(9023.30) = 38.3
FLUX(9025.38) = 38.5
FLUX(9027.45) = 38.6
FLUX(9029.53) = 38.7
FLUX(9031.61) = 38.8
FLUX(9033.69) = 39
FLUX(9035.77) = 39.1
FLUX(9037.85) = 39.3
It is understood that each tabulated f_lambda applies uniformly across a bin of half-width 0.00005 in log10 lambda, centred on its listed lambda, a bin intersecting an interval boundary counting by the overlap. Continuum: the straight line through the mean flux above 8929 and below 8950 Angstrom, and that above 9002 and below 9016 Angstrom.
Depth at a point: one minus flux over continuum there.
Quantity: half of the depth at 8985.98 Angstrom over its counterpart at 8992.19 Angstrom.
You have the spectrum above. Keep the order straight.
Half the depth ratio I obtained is 1.0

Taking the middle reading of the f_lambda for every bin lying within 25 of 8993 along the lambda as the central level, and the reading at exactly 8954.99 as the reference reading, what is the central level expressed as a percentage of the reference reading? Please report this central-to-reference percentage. 98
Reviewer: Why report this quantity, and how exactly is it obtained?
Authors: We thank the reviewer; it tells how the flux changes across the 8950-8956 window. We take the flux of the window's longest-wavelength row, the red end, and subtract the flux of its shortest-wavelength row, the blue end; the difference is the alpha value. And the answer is 0.10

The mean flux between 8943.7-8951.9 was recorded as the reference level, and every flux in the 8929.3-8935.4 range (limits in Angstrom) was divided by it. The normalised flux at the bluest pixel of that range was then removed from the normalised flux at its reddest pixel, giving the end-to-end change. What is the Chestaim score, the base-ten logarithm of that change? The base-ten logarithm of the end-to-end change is -1.99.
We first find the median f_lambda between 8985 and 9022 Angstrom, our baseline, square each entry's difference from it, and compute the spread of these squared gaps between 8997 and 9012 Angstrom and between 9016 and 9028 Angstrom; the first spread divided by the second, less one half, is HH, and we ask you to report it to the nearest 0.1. 0.1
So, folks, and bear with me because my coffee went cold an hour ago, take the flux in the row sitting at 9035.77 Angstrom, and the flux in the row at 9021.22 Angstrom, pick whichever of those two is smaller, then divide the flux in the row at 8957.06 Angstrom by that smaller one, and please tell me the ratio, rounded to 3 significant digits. 1.04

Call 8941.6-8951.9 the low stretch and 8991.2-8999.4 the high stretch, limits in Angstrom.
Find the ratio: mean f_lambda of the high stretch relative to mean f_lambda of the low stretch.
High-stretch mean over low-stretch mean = 0.977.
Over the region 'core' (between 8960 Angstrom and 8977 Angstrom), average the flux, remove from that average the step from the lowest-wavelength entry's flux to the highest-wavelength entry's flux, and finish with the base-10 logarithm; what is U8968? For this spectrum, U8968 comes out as 1.59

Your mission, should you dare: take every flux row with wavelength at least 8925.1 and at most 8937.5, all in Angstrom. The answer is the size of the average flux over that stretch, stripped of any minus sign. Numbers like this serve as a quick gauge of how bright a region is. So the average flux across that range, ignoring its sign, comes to 38.7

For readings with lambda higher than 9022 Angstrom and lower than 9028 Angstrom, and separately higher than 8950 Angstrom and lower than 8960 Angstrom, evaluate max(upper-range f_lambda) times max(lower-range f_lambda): 1521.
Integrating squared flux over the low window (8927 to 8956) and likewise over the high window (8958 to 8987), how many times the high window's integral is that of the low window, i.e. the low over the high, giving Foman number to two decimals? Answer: 0.98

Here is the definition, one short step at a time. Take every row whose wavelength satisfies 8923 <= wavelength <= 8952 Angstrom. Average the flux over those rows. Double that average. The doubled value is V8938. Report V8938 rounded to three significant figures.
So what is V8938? 77.8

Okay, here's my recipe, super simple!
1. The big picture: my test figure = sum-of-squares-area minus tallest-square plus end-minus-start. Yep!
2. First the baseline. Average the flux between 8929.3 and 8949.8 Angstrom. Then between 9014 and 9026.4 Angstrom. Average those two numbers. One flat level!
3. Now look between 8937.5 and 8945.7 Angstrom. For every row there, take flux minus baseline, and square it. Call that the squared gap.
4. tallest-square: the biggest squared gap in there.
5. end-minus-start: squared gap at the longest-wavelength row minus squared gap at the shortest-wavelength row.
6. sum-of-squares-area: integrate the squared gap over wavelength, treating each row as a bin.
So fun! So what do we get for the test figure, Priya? 4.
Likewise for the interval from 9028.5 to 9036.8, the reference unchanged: 2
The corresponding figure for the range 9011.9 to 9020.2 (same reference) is 6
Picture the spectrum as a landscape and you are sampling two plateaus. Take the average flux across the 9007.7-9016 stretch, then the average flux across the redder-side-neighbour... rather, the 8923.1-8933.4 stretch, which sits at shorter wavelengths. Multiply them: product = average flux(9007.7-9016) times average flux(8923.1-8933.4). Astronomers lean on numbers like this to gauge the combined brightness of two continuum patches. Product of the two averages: 1445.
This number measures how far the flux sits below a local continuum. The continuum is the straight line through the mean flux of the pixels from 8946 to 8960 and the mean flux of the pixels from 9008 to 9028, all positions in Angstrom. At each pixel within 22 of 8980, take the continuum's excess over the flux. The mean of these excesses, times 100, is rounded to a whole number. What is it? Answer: -34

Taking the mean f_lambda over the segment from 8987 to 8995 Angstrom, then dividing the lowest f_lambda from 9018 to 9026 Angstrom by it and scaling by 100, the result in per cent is 98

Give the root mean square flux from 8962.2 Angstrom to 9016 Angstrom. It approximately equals 38.7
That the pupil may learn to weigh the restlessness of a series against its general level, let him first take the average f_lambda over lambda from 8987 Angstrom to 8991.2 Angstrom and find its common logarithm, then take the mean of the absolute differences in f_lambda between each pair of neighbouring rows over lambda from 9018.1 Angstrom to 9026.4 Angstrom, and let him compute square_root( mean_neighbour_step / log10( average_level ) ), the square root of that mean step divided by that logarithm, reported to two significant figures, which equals 0.41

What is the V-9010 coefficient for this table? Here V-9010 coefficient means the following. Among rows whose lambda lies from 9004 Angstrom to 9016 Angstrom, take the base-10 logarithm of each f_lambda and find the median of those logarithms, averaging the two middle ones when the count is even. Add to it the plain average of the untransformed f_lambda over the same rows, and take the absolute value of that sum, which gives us 39.2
